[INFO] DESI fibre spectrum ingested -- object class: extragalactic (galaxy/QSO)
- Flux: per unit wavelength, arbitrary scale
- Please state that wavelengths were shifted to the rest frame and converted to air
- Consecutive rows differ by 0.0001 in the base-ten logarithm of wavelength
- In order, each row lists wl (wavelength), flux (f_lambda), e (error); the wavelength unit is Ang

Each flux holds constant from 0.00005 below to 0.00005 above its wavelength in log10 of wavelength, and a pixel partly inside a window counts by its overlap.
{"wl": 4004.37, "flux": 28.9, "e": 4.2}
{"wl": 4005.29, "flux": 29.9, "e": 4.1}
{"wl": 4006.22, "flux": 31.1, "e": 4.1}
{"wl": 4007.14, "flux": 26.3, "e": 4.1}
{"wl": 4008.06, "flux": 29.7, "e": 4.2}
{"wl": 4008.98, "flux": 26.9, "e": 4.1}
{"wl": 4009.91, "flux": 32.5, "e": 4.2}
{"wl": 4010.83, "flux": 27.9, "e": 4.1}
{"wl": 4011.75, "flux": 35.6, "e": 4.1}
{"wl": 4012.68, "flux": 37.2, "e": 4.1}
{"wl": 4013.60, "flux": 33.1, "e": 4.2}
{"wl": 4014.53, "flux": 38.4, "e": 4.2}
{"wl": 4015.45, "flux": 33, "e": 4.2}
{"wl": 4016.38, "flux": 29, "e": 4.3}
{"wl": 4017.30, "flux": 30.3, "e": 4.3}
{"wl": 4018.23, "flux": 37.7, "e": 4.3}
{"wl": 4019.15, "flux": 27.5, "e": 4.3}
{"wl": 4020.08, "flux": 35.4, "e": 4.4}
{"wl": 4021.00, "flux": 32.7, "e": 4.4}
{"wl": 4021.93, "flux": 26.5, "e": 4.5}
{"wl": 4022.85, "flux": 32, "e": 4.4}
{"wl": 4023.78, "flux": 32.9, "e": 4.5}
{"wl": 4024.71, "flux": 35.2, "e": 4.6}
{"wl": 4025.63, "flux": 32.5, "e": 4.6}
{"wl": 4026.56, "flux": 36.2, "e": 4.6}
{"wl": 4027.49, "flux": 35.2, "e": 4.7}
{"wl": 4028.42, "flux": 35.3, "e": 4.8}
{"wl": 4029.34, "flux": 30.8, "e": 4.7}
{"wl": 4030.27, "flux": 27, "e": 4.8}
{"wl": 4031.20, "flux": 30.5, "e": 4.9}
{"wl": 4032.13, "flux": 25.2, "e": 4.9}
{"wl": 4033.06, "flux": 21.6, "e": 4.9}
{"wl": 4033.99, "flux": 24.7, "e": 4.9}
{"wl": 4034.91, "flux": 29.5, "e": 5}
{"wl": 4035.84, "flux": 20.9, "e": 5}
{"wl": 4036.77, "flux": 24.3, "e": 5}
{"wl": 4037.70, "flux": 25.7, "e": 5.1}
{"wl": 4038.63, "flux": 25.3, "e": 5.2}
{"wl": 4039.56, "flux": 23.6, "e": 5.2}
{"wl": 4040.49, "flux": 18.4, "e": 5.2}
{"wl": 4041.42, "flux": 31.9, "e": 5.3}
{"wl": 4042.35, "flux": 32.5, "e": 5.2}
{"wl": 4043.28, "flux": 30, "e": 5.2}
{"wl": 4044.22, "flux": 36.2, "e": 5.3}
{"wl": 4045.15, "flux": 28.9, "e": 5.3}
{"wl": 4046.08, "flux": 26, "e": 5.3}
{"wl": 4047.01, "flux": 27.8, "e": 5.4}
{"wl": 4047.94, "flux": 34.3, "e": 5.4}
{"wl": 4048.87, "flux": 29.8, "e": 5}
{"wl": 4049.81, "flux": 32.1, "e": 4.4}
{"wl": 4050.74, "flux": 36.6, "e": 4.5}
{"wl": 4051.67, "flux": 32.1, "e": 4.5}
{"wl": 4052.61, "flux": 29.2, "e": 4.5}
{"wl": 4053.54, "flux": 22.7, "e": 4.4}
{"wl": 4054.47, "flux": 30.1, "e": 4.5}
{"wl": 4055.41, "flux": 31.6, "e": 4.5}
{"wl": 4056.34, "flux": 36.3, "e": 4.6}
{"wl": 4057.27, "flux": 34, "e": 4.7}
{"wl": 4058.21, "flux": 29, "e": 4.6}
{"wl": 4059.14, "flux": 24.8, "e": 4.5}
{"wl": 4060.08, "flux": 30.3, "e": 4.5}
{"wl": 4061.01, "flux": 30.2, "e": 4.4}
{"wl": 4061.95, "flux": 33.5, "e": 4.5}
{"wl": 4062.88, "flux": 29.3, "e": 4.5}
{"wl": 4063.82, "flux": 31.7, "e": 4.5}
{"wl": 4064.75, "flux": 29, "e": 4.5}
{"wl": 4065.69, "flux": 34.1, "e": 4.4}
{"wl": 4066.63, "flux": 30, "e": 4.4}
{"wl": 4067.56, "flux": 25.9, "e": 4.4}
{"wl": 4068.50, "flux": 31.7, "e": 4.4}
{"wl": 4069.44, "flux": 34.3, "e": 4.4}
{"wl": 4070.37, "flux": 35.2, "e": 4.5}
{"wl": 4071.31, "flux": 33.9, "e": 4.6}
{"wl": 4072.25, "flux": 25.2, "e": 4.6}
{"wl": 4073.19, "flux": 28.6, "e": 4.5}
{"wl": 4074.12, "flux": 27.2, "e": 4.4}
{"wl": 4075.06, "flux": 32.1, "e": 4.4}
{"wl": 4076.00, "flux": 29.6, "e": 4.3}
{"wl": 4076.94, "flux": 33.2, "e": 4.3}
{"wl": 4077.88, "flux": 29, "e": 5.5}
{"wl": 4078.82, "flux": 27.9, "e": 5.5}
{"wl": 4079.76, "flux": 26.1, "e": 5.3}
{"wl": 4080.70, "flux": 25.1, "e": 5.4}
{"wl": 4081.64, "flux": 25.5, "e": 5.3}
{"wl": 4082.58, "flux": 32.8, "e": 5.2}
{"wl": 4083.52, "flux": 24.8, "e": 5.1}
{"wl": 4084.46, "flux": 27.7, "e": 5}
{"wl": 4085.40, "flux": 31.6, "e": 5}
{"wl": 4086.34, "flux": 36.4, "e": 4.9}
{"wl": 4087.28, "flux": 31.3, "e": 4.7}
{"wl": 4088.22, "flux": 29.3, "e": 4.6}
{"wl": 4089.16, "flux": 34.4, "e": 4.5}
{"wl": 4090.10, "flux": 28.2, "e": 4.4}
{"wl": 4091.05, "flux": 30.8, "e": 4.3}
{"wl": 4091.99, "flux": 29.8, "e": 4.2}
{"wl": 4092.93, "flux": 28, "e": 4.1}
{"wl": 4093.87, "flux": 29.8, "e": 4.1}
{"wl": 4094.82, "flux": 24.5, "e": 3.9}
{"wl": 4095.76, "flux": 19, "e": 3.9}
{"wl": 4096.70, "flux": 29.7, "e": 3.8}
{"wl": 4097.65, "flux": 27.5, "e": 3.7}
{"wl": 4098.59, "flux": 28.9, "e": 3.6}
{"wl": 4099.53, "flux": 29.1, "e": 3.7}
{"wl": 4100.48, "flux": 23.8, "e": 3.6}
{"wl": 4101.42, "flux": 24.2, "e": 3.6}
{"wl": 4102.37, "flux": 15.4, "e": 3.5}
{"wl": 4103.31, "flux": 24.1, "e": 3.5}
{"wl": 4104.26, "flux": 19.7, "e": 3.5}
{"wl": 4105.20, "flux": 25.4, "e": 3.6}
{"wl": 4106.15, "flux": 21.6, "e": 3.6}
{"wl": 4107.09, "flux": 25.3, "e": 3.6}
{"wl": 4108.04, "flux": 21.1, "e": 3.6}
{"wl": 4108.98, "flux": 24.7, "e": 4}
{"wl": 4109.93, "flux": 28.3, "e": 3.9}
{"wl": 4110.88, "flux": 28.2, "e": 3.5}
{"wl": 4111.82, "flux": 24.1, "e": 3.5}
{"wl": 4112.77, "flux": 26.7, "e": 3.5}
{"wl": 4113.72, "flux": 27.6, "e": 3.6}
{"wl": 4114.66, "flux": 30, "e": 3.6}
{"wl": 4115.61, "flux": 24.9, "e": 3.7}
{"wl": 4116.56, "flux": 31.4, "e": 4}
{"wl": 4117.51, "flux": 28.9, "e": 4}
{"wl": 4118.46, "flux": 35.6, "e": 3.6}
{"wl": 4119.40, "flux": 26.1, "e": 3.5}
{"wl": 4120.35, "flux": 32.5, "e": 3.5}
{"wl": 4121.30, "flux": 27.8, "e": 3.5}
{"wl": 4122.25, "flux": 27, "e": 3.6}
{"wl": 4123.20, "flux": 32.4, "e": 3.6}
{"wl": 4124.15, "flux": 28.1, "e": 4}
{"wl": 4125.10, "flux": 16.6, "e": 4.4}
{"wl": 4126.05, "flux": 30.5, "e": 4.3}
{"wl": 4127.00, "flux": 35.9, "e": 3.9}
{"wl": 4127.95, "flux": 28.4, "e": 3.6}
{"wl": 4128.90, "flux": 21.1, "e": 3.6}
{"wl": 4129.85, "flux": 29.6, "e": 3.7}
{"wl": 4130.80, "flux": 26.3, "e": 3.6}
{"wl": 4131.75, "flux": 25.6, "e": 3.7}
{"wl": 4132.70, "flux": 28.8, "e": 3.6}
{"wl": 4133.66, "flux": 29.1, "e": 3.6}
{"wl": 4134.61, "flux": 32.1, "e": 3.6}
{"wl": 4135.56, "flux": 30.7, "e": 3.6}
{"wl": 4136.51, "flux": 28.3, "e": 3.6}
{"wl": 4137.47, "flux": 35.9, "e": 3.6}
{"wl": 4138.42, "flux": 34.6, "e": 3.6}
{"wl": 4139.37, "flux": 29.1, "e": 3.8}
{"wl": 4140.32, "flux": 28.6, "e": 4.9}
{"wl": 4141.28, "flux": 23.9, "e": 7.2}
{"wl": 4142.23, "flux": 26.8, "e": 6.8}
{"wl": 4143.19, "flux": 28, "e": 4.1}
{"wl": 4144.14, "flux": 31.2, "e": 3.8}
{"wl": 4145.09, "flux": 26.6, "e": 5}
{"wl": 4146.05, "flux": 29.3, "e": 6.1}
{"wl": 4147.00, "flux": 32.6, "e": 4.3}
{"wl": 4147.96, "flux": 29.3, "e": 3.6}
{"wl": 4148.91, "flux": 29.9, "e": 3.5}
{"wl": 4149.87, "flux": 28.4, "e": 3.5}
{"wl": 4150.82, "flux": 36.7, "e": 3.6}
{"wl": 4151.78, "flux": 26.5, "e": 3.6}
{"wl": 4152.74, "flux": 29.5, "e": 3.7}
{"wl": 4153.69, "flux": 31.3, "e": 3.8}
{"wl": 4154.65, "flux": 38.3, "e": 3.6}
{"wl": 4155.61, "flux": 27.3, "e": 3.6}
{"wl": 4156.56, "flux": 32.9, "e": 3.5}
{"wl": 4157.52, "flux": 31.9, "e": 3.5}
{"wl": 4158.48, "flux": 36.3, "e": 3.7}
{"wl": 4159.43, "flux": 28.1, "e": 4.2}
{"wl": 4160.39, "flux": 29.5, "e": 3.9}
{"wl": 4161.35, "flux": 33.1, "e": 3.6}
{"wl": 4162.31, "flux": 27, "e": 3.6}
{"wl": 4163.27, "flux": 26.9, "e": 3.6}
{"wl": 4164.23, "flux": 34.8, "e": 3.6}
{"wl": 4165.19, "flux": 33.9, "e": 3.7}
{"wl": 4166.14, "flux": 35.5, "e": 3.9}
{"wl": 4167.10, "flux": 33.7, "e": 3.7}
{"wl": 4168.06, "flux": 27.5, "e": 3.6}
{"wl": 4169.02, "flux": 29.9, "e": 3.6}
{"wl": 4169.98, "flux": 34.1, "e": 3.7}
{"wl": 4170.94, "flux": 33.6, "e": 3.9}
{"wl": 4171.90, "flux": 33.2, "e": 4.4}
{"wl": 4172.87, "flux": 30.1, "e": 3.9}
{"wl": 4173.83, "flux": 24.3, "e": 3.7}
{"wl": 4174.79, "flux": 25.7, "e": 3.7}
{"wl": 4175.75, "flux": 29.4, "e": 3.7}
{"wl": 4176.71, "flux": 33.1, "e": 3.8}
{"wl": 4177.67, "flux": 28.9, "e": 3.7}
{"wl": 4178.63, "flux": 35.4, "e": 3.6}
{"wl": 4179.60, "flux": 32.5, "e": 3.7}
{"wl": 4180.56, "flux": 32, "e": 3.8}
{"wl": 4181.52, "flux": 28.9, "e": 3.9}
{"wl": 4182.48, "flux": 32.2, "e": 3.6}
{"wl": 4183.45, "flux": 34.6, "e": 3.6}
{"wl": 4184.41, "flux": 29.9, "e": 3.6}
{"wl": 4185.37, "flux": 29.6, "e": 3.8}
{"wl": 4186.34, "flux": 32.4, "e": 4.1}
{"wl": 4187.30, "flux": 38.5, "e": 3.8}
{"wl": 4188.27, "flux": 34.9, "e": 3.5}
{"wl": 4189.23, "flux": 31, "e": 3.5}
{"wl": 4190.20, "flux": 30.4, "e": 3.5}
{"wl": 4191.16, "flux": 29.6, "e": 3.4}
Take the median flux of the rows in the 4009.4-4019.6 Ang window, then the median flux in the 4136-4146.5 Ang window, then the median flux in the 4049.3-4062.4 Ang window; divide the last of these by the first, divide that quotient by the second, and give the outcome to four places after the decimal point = 0.0328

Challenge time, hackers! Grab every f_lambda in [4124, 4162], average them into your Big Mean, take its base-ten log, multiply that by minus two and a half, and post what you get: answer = -3.68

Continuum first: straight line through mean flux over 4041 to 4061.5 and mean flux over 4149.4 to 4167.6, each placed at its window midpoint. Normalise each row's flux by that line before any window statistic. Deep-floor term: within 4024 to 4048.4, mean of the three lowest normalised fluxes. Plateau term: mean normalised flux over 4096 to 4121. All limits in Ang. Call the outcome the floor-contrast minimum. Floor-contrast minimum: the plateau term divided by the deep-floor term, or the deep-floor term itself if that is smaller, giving 0.66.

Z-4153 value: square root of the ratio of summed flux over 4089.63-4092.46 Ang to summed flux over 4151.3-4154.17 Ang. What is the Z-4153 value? 1.01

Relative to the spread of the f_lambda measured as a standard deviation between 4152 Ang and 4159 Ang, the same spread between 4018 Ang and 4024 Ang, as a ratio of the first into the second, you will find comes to 1.1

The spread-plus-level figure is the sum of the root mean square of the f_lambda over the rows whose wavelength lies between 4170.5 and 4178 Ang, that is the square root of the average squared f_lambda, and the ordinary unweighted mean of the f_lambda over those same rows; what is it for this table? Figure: 60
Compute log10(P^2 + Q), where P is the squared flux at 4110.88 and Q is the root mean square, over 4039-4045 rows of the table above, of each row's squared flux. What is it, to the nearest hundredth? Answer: 5.80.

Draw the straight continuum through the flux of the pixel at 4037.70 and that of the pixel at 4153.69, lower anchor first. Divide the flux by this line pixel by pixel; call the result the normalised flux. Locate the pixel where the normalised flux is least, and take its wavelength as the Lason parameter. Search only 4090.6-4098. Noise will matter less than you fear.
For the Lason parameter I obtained 4095.76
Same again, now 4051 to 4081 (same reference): 4053.54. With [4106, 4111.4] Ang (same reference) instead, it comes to 4108.04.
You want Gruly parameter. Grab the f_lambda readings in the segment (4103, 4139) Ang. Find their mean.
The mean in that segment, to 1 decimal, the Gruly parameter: 27.8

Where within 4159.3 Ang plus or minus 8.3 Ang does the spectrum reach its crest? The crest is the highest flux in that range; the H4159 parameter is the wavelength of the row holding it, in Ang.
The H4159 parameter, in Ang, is 4154.65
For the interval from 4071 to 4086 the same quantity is 4071.31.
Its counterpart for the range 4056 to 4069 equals 4056.34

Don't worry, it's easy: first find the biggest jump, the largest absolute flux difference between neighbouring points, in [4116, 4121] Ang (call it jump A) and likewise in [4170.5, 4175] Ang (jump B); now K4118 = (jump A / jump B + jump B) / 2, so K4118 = 3.7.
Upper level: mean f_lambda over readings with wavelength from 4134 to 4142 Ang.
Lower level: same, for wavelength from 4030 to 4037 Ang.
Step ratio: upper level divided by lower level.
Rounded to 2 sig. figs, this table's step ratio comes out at 1.2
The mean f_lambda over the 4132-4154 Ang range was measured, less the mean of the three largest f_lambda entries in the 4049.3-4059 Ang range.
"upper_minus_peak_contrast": -5.8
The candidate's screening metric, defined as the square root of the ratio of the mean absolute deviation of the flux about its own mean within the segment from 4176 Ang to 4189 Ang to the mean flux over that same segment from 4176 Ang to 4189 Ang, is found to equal 0.26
